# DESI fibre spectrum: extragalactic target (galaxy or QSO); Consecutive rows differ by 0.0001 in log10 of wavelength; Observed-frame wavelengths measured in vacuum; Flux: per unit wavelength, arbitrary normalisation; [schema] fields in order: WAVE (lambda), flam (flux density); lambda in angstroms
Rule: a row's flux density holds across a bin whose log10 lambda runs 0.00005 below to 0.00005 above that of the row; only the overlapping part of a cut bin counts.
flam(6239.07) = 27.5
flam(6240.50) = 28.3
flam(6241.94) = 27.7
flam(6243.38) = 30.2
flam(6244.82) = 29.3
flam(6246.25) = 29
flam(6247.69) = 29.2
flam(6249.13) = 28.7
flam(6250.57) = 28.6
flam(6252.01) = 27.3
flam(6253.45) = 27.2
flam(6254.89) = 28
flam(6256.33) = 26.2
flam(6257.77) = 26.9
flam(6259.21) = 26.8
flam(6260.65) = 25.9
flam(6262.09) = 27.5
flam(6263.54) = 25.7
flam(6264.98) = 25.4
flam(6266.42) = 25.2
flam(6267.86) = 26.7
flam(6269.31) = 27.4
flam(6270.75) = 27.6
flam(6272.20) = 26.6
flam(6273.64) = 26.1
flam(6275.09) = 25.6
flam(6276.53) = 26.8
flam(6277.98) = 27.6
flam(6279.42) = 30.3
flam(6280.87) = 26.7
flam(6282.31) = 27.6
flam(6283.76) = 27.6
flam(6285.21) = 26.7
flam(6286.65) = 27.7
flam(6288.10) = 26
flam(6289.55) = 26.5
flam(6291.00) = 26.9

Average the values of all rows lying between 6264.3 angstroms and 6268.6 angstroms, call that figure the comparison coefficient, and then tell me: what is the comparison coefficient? 25.8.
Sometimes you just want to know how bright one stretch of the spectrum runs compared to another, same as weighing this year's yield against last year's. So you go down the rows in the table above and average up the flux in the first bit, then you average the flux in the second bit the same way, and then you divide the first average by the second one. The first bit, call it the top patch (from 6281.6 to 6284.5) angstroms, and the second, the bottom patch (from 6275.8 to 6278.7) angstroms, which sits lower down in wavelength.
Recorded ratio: 1.01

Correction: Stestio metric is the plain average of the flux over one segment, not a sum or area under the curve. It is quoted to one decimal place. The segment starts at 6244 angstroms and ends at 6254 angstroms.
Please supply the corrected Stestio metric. 28.5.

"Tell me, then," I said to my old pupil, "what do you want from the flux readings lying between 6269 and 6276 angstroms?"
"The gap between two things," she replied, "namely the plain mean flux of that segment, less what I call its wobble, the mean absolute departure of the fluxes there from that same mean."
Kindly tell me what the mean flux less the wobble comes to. 26.0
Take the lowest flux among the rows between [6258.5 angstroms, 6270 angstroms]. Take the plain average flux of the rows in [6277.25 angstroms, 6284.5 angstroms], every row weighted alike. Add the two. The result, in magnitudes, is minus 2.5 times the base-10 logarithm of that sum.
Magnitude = -4.31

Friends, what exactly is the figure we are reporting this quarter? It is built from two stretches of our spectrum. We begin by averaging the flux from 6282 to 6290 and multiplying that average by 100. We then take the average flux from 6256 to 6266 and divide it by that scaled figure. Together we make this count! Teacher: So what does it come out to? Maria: 0.0098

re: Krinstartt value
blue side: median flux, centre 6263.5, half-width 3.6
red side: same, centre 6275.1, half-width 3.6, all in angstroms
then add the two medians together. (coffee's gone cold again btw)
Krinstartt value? 52.3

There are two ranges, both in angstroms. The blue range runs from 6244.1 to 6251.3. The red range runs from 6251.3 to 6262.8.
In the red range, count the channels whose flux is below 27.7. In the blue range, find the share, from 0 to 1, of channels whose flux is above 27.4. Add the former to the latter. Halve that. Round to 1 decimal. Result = 4.0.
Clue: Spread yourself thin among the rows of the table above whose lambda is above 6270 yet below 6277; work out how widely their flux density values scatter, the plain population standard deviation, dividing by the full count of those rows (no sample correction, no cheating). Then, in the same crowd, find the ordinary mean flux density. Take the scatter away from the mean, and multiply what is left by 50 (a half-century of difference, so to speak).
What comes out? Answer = 1293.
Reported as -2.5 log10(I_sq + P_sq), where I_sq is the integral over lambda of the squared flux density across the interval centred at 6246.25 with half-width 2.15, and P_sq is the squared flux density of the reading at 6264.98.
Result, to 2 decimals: -9.09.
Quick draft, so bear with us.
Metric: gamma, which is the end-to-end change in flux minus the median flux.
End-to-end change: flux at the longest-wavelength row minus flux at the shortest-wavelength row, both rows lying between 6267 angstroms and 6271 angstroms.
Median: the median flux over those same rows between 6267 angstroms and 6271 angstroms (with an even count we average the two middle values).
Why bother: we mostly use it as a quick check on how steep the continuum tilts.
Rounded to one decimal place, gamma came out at -26.5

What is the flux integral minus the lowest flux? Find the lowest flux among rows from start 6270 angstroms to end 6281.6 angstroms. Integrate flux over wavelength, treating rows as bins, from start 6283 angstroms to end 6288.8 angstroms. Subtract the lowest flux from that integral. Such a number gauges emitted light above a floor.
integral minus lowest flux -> 131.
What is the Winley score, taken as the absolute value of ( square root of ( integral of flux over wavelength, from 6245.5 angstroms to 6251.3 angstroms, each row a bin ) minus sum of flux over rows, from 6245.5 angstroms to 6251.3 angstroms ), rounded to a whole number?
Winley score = 103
